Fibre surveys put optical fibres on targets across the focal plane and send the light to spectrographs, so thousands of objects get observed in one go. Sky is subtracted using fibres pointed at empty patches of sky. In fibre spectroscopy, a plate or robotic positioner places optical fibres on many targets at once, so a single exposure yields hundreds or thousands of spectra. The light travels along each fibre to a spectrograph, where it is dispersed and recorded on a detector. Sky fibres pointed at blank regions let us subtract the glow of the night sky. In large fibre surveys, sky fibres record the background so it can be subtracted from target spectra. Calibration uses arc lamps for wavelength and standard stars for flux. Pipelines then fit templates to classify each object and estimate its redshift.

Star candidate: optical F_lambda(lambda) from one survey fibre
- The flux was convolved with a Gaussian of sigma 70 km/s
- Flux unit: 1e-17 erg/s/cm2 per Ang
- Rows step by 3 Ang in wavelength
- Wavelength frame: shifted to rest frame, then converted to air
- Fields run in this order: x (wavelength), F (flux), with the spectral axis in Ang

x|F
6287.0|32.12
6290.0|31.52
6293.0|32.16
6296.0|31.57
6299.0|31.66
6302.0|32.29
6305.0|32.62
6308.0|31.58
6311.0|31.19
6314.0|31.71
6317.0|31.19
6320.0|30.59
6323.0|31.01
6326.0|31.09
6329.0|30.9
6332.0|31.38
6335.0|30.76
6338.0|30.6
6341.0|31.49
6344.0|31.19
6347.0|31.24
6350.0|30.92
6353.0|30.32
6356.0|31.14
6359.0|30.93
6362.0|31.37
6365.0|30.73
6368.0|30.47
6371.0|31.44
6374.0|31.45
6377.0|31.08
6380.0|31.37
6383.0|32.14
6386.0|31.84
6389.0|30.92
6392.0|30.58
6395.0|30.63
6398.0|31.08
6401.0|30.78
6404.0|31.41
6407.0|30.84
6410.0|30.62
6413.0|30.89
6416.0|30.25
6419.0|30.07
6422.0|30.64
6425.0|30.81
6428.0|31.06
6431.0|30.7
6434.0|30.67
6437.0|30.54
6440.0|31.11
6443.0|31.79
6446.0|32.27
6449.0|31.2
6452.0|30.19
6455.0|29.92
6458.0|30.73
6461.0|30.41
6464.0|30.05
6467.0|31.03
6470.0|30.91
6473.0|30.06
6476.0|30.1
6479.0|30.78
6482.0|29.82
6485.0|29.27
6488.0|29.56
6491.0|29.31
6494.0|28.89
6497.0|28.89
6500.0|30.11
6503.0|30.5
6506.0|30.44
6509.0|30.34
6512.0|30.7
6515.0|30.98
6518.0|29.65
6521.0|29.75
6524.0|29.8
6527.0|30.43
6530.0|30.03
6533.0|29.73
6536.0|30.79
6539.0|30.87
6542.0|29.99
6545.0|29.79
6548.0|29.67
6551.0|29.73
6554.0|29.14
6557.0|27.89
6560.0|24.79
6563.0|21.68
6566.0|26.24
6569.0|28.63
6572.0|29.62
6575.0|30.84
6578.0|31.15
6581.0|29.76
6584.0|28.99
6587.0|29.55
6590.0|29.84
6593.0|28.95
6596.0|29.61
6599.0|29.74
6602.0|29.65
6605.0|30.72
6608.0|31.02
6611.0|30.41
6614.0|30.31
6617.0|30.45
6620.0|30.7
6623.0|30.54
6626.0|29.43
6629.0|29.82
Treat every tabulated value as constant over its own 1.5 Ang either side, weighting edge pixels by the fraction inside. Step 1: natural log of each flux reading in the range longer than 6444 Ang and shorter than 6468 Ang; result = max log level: 3.474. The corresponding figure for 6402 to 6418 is 3.447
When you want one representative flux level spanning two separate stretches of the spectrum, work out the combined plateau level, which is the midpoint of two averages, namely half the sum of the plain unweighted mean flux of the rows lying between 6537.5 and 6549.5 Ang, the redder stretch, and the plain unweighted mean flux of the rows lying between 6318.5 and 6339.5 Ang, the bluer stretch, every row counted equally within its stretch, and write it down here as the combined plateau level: 30.5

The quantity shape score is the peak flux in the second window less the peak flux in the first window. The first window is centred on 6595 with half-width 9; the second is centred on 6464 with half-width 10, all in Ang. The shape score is 1.2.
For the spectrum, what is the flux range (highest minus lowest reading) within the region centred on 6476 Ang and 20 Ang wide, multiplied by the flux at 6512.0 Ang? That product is 54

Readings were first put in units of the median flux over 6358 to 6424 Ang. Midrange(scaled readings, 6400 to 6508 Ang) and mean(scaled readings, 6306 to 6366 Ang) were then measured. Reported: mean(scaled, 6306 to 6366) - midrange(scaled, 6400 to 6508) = 0.016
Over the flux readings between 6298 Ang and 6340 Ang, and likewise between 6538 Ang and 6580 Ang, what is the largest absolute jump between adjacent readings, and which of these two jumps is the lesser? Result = 1.04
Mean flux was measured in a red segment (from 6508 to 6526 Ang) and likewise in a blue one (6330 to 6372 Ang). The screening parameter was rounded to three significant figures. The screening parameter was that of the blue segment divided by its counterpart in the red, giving 1.03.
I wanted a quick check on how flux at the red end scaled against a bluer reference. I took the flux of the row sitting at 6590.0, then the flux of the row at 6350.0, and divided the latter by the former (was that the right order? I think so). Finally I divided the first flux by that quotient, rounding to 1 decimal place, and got 28.8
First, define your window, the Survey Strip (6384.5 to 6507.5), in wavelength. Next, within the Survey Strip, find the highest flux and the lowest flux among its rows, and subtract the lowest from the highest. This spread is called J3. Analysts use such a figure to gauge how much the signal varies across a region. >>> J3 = 3.4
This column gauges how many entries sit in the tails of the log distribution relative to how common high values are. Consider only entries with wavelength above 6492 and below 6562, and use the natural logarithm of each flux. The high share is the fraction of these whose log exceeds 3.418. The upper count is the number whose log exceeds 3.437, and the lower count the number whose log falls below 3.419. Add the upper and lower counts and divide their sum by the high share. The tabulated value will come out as 109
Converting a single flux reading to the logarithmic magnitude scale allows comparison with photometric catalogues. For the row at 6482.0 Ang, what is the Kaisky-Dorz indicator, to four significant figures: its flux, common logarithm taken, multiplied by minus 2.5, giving -3.686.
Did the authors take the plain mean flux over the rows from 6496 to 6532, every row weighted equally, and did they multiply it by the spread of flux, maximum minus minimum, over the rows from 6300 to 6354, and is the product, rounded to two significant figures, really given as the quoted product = 69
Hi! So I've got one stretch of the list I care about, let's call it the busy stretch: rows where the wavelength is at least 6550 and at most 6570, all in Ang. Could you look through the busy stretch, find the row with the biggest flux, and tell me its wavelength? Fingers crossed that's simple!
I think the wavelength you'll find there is 6551.0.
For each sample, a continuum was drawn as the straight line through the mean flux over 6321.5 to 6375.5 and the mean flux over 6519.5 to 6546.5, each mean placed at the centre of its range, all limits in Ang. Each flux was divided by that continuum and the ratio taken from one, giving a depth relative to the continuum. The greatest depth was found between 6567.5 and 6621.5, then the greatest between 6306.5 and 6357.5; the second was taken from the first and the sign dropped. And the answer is 0.022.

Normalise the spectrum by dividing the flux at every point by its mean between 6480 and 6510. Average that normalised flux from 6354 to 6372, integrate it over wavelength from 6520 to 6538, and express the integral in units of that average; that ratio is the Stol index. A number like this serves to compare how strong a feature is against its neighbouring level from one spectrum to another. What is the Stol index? 17.5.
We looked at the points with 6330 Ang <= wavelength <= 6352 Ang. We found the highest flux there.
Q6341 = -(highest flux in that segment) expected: -31.5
